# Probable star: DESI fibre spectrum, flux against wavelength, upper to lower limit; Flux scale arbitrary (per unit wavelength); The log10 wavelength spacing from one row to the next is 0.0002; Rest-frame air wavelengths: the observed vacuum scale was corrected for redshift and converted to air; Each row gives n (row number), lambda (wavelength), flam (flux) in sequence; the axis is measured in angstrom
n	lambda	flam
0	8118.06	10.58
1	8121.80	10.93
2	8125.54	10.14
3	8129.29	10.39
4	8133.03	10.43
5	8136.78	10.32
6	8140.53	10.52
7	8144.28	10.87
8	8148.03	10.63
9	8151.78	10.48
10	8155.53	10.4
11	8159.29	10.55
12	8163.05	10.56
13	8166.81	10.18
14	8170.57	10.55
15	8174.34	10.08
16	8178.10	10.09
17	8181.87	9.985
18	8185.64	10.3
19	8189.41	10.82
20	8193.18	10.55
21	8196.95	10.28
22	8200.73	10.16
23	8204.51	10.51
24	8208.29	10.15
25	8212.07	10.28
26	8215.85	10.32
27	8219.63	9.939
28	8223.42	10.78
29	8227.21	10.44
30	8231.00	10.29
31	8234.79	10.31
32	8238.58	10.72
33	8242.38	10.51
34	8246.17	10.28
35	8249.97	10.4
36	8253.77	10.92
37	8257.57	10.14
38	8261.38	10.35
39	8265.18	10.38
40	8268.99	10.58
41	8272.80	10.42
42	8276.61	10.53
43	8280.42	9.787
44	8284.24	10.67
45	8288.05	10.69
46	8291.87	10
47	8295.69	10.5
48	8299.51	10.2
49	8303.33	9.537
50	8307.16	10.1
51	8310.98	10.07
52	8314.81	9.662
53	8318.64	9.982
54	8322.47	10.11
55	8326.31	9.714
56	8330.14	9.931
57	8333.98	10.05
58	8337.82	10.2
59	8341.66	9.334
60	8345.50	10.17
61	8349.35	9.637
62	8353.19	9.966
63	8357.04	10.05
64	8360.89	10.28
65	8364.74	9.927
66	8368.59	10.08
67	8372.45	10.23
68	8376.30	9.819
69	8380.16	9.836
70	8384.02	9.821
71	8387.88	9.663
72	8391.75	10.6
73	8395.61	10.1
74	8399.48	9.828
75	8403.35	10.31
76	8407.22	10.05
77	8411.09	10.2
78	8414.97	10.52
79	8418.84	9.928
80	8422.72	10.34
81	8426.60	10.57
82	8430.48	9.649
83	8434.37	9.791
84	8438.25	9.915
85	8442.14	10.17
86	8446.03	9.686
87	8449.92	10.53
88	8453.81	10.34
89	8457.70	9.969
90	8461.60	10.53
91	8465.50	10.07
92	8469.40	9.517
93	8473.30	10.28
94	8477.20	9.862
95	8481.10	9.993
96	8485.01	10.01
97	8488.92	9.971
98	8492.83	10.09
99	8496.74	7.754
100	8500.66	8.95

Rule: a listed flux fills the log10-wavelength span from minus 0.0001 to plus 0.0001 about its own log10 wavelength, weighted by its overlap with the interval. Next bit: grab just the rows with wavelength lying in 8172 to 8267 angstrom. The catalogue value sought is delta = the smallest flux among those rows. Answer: 9.939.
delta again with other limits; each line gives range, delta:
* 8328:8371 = 9.334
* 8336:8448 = 9.334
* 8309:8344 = 9.334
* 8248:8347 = 9.334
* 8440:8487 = 9.517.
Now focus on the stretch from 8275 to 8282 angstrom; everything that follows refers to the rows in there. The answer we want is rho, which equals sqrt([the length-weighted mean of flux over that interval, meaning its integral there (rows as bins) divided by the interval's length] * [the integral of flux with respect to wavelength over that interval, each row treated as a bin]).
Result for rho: 26.9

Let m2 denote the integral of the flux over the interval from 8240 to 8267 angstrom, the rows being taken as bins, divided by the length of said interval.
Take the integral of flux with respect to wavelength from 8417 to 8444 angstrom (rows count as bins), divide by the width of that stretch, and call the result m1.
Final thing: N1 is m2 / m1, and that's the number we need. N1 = 1.04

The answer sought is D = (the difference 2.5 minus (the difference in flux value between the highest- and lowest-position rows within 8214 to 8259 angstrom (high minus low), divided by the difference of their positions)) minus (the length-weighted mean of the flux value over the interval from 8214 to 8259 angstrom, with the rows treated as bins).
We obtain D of -7.9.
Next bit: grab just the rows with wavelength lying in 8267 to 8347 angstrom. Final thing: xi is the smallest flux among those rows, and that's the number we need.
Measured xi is 9.334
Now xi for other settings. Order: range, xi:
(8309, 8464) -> 9.334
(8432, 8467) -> 9.686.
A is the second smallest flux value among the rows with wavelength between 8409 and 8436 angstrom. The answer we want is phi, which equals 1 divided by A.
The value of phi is 0.102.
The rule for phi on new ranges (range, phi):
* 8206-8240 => 0.099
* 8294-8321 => 0.103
